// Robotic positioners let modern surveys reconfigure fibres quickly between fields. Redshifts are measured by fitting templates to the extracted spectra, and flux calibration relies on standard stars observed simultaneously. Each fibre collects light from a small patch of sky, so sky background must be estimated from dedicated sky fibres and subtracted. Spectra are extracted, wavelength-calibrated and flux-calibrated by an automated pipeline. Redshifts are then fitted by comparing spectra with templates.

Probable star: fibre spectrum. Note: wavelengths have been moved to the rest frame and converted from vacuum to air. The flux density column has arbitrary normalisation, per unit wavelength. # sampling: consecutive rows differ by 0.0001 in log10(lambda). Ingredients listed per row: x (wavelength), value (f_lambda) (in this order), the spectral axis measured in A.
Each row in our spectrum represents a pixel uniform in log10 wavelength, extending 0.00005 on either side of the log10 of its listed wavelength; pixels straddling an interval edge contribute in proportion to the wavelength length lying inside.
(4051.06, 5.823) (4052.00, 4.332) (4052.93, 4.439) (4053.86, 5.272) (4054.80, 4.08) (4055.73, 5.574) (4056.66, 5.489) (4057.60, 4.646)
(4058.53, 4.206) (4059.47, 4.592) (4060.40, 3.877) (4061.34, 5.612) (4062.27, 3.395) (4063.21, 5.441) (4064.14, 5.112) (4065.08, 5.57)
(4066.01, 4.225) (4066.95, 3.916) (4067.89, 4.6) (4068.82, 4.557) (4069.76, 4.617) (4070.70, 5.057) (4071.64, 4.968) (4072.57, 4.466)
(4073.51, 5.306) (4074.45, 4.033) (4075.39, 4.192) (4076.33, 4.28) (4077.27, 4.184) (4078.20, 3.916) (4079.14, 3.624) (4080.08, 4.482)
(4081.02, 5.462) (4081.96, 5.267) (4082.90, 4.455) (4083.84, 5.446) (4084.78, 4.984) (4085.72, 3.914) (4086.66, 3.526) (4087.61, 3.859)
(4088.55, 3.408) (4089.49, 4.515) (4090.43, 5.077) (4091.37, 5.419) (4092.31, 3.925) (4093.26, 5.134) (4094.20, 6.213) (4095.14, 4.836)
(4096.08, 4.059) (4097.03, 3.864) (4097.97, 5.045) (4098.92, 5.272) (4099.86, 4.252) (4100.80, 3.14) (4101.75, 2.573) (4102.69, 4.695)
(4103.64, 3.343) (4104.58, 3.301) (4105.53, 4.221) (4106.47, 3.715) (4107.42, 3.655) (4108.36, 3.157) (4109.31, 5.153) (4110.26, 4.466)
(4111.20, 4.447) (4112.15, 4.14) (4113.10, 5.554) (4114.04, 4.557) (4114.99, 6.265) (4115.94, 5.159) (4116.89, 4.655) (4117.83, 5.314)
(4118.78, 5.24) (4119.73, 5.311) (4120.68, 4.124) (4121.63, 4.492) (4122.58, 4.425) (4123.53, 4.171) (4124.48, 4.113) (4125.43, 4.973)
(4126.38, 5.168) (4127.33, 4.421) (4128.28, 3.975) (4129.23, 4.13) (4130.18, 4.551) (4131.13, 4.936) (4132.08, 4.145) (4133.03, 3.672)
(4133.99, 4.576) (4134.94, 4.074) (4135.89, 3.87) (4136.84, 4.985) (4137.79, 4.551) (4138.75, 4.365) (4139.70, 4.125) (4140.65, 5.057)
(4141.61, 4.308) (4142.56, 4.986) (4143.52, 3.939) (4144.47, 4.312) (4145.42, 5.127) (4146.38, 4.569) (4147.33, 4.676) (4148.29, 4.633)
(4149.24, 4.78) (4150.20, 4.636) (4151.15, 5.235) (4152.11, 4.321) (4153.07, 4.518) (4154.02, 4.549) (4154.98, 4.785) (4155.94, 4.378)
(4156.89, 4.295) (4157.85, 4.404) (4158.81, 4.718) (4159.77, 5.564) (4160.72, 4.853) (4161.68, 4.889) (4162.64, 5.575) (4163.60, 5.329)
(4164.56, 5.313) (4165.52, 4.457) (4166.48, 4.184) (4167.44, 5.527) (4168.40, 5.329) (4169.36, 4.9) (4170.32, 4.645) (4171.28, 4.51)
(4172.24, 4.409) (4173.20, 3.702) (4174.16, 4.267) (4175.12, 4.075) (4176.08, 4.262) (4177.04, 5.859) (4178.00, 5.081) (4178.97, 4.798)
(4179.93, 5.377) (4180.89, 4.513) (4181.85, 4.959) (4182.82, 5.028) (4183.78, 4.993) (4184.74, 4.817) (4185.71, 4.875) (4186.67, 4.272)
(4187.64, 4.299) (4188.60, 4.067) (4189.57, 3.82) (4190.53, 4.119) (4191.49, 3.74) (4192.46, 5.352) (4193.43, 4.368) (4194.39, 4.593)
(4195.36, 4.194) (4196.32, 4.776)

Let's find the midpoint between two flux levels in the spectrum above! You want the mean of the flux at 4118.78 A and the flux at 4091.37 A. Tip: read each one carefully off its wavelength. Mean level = 5.3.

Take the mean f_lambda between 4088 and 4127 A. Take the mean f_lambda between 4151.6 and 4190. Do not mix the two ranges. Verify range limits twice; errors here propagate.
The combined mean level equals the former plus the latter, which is 9.2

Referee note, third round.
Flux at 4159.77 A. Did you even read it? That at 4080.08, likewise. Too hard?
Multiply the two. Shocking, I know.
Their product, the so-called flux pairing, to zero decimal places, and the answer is 25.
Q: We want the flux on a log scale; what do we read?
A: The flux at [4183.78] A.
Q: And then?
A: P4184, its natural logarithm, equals 1.61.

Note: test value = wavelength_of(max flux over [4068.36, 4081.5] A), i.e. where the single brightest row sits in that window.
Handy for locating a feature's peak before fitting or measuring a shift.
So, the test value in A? 4081.02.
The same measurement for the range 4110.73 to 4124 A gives 4114.99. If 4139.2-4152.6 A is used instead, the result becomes 4151.15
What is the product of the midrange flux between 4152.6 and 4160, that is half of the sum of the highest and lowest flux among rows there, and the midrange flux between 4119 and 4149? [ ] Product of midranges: 22.1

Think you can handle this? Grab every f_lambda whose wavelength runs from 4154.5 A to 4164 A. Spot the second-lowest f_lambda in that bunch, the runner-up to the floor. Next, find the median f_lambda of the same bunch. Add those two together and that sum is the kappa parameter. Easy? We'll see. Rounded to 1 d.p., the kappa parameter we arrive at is 9.2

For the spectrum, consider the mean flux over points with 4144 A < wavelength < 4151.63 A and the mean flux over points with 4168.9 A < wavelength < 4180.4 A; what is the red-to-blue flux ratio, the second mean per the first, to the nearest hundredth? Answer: 0.98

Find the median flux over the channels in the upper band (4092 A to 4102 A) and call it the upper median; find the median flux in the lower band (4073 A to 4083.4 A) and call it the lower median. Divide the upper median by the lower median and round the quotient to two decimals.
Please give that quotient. 0.99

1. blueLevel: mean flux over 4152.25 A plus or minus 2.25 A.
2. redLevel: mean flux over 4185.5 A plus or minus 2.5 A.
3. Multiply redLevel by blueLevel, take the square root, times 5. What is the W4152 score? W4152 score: 23.3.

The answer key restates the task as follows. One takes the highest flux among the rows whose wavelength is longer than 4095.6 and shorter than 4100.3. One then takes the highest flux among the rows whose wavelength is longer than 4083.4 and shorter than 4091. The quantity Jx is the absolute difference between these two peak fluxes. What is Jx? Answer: 0.17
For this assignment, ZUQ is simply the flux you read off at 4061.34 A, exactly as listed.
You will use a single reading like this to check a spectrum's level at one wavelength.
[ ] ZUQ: 5.612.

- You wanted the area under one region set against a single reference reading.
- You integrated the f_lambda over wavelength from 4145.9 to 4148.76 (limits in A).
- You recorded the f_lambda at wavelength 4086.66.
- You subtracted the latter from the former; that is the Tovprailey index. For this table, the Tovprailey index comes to 10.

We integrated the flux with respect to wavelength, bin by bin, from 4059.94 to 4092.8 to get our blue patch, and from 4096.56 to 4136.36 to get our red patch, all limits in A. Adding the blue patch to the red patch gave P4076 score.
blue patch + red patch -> 324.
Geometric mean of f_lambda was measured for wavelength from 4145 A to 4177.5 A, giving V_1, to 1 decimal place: 4.7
